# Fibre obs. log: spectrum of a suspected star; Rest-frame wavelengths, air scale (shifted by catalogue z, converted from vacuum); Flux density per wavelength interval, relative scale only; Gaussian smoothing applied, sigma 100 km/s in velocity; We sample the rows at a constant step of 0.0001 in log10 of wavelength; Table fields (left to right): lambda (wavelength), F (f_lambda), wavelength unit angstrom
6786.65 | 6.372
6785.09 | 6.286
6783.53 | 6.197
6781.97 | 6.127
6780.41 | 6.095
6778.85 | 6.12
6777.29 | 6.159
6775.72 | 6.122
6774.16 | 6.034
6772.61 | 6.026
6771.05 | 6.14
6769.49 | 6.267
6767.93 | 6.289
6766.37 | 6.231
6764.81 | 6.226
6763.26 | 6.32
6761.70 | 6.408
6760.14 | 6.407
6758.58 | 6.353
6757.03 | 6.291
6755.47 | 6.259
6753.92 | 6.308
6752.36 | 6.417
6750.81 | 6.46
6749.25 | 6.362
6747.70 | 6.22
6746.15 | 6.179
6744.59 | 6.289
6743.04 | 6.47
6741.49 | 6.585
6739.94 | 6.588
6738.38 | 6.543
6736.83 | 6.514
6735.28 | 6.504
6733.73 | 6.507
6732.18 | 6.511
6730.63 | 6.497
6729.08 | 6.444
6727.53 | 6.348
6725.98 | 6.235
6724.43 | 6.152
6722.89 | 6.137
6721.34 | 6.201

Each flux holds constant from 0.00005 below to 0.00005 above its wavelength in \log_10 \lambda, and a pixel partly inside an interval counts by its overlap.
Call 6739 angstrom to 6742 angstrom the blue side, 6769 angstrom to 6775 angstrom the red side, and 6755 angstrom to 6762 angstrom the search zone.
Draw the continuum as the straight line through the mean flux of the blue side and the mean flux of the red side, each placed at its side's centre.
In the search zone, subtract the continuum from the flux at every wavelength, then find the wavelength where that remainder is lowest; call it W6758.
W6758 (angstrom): 6755.47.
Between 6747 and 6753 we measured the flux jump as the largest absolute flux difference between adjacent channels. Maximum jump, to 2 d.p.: 0.14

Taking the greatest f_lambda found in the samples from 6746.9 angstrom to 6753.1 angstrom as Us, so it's 6.46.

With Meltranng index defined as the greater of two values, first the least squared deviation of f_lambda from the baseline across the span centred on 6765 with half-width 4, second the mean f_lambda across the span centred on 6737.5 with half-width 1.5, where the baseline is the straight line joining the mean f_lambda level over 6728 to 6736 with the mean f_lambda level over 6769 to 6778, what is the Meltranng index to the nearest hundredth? 6.53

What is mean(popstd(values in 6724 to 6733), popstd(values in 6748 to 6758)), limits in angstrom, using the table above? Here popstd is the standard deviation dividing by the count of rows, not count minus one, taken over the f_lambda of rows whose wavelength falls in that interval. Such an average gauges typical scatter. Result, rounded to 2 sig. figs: 0.10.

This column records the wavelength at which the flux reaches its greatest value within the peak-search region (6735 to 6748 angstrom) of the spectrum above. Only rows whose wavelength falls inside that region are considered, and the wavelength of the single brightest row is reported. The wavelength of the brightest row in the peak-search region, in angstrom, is 6739.94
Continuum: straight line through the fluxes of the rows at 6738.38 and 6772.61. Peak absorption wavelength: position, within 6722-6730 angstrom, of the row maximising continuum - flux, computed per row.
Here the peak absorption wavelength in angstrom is 6722.89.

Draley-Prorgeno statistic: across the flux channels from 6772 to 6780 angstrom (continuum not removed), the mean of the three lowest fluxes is 6.06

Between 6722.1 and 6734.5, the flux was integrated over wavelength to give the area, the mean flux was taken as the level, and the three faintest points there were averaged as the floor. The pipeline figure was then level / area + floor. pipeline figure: 6.26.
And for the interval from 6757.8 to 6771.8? 6.27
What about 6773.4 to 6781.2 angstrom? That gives 6.21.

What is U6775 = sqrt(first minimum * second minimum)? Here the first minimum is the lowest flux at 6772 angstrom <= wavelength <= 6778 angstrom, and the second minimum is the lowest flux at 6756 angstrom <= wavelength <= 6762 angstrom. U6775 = 6.16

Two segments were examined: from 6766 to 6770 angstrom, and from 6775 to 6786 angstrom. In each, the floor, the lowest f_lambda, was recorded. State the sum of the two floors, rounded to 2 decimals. 12.33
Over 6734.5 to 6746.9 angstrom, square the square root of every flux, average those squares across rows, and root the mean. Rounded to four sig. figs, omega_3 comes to 2.541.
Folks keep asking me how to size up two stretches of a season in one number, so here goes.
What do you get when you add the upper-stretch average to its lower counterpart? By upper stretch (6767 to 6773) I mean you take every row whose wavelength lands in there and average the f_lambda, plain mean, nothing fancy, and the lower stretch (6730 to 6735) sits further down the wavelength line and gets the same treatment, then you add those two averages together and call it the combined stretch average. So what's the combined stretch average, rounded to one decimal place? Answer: 12.7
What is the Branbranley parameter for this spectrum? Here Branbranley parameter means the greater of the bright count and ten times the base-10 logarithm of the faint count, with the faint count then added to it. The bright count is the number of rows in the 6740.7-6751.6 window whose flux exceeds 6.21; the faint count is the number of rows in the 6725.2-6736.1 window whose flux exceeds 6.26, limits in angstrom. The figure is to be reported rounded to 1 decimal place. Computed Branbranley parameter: 13.8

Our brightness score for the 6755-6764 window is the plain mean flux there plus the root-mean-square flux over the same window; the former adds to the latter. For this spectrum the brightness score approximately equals 12.7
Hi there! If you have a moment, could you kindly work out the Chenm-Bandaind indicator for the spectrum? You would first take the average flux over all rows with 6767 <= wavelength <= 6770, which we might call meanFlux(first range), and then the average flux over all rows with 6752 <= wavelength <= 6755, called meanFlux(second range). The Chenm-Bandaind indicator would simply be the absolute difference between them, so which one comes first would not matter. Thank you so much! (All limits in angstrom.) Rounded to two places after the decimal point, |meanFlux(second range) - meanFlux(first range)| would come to 0.08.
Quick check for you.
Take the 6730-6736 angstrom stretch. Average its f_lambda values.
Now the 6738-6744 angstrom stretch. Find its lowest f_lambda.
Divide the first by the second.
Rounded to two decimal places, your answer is 1.01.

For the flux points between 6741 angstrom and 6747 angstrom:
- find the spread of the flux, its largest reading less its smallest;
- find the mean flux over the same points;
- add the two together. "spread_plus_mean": 6.8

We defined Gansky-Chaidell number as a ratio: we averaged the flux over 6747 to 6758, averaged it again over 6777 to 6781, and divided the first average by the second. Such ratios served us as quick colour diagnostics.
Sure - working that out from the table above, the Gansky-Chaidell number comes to 1.03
